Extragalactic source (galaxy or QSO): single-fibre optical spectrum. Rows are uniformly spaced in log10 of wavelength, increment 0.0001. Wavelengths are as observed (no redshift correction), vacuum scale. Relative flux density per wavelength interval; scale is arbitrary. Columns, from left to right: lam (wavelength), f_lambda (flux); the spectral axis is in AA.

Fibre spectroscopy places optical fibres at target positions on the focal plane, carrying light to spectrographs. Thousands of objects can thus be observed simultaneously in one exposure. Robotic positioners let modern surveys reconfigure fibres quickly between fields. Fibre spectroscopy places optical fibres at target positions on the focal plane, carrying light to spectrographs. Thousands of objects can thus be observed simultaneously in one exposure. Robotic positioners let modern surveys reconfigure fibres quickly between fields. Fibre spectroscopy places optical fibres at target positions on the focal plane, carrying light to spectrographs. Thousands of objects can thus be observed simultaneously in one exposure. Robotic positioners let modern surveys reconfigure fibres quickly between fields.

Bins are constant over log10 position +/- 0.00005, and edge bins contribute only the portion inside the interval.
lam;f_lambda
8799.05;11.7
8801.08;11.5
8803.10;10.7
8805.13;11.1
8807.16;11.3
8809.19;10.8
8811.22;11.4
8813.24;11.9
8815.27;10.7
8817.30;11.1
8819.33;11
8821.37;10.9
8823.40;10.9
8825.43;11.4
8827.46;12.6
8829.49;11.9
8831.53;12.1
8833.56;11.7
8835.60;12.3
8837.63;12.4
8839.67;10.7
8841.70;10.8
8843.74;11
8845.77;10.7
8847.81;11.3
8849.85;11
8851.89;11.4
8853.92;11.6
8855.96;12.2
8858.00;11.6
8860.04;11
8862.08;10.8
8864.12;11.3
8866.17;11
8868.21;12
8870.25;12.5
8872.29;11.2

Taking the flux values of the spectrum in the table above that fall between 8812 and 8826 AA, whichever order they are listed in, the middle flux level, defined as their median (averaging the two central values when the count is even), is 11.0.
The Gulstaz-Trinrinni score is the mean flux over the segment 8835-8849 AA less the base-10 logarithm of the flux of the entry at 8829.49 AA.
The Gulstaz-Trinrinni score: 10.2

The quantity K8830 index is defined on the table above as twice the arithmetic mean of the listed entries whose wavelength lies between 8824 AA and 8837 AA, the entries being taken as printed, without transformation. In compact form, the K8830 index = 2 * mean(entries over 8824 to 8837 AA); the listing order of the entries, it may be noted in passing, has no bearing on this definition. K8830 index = 24.0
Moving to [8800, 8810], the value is 22.2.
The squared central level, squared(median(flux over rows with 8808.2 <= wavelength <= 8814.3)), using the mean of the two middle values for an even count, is 130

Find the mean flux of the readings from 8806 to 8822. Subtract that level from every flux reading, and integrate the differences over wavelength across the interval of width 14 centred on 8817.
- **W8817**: 0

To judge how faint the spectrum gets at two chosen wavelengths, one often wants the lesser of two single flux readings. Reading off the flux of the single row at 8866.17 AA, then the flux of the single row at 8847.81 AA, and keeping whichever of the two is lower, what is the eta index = 11.0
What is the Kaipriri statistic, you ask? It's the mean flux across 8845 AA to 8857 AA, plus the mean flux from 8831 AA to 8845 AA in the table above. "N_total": 22.9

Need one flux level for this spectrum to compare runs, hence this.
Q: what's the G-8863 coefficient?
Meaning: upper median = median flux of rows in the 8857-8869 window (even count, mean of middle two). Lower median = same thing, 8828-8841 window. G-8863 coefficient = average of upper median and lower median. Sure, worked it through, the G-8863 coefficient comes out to 11.6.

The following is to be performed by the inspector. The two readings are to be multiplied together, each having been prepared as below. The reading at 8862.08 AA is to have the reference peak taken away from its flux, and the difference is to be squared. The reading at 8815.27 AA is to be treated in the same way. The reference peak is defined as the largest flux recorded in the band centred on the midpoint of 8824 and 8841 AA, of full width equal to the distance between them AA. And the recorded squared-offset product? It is 11.7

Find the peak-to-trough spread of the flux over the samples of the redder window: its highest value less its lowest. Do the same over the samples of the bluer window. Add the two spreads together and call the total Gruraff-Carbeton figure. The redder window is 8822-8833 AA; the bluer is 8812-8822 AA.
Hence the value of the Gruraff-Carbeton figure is 2.9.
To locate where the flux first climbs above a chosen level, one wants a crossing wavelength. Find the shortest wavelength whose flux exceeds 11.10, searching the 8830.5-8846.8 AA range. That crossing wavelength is 8831.53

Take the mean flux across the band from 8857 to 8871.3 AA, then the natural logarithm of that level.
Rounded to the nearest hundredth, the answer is 2.44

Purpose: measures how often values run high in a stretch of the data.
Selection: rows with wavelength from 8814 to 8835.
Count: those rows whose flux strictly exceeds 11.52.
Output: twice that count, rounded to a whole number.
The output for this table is 8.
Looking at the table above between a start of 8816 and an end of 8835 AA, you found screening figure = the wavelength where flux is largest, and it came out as 8827.46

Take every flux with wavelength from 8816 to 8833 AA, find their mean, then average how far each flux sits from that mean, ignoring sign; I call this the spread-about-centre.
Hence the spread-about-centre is 0.53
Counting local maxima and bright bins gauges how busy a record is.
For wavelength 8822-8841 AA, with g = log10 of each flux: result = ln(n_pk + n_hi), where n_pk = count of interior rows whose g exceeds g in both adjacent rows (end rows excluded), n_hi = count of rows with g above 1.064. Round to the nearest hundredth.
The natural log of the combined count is 2.20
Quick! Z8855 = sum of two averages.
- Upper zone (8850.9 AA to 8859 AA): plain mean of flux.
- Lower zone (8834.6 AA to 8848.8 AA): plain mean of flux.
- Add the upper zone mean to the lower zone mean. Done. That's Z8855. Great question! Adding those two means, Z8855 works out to 23.0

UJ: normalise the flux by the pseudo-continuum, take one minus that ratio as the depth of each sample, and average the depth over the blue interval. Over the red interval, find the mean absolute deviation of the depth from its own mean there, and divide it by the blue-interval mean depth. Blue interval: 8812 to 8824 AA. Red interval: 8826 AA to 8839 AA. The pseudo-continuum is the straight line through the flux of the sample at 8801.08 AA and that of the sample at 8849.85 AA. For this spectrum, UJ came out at 1.2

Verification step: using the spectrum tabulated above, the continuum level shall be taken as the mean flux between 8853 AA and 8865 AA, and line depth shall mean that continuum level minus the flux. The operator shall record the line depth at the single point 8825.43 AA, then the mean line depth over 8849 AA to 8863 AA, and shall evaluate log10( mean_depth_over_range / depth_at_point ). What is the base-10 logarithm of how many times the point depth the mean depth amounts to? 0.4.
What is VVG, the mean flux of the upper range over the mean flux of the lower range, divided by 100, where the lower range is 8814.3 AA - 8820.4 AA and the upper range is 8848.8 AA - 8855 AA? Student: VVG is 0.0104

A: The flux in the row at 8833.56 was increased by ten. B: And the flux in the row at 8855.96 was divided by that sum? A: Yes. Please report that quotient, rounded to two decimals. 0.56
